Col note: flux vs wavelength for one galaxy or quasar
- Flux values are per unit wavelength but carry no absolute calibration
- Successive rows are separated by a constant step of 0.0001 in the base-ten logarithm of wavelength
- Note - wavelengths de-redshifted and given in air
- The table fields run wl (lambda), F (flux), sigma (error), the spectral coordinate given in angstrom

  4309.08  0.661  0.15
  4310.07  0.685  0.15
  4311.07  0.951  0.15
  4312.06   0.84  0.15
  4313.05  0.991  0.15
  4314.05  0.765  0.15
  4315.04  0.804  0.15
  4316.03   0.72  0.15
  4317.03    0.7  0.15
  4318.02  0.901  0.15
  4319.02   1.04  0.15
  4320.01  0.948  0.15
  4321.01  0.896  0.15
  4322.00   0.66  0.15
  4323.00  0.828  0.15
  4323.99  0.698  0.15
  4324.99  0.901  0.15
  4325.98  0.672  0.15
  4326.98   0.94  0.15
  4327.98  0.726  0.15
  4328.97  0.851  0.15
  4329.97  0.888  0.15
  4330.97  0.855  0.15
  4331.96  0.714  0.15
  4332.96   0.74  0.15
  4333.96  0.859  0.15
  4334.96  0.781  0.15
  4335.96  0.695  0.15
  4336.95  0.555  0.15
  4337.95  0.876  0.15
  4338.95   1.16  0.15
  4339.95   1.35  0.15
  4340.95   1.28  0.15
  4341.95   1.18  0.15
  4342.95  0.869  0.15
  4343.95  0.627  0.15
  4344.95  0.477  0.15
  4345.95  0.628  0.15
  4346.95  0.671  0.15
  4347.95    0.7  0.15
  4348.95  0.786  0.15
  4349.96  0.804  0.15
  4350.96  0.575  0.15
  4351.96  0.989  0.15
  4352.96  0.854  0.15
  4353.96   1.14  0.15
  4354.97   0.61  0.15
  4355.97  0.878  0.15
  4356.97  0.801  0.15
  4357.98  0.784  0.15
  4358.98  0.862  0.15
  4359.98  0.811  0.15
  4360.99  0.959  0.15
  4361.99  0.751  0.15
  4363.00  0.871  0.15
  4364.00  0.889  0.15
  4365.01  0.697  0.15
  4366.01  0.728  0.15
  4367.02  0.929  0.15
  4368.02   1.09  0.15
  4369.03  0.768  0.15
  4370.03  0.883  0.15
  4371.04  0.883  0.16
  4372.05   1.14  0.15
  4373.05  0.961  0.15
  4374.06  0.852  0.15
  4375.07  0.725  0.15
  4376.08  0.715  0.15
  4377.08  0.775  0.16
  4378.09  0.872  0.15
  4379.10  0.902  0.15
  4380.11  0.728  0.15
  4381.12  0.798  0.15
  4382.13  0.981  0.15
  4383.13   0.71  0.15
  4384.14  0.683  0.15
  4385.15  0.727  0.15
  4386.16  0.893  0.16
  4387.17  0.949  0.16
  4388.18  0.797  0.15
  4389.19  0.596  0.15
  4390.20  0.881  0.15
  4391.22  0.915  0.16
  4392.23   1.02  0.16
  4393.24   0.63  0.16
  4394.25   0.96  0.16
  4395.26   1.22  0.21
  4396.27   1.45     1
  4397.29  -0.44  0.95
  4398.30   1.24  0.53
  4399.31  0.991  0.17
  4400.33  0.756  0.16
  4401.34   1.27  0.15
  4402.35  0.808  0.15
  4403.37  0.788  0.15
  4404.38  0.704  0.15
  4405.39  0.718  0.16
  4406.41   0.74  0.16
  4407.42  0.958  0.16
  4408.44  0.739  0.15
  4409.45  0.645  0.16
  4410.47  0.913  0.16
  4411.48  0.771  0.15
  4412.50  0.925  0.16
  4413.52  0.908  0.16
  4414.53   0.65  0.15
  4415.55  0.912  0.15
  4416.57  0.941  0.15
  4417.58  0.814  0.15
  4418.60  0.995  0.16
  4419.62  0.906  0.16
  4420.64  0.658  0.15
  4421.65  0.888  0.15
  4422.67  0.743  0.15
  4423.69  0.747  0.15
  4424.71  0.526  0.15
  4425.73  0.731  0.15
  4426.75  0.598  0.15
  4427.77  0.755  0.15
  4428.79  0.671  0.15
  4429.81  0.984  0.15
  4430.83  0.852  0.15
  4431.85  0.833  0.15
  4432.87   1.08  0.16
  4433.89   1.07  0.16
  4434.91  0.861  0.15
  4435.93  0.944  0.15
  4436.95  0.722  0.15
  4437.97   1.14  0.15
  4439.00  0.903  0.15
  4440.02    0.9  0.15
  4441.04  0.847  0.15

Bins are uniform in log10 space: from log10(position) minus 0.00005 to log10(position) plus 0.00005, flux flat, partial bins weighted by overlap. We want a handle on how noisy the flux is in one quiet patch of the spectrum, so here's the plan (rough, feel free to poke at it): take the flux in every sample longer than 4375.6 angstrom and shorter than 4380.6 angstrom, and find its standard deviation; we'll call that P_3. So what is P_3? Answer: 0.08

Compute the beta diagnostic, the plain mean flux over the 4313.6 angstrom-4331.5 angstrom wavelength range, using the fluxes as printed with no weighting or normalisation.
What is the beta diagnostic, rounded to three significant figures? 0.822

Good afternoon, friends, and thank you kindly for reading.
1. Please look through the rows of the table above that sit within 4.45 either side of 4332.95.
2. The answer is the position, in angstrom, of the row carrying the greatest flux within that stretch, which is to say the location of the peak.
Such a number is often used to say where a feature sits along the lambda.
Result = 4329.97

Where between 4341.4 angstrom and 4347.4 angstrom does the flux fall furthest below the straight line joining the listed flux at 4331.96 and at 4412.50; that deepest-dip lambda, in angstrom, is 4344.95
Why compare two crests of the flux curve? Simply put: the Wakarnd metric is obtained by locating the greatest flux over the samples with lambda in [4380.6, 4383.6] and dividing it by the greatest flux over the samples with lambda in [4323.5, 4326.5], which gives 1.09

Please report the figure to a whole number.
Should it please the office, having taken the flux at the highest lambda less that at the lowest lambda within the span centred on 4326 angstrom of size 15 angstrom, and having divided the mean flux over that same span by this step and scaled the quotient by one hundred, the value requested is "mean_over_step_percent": -275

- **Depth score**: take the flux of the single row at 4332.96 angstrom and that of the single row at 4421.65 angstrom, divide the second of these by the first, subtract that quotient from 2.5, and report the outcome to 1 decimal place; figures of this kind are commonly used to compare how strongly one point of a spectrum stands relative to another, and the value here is 1.3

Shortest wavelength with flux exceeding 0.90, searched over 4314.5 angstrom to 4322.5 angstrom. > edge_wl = 4318.02 angstrom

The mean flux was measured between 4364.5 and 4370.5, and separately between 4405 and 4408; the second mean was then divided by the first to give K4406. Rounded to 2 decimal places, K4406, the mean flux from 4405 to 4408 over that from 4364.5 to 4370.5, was 0.95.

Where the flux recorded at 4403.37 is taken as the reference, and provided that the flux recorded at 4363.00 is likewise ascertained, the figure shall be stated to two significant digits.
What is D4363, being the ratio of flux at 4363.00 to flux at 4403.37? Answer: 1.1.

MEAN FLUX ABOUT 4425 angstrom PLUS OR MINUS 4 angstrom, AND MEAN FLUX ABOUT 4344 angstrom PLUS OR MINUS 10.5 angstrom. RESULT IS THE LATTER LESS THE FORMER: 0.14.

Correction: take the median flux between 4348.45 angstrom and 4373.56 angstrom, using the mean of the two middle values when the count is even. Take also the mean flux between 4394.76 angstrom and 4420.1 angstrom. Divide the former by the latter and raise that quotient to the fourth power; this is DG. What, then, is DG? 1.04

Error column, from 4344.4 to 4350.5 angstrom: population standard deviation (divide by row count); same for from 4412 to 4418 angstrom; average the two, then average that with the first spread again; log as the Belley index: 0.0012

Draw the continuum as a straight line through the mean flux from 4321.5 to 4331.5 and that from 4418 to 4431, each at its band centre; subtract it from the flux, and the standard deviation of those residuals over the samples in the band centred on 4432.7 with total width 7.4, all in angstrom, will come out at 0.10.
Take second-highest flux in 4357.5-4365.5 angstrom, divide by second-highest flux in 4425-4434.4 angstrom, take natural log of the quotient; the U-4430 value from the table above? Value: -0.19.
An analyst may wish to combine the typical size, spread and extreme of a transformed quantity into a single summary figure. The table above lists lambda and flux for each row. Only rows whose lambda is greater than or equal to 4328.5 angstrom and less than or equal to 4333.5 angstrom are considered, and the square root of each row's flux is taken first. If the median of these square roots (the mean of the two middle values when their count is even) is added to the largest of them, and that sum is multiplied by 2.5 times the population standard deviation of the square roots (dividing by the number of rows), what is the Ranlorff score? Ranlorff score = 0.18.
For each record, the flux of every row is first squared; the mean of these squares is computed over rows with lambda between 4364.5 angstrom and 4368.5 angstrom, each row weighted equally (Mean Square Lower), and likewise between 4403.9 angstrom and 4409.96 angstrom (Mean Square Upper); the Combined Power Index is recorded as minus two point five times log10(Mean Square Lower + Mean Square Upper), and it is -0.32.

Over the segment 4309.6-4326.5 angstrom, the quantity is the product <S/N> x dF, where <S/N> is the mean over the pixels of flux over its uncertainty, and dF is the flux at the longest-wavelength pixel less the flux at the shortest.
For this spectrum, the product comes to -0.1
